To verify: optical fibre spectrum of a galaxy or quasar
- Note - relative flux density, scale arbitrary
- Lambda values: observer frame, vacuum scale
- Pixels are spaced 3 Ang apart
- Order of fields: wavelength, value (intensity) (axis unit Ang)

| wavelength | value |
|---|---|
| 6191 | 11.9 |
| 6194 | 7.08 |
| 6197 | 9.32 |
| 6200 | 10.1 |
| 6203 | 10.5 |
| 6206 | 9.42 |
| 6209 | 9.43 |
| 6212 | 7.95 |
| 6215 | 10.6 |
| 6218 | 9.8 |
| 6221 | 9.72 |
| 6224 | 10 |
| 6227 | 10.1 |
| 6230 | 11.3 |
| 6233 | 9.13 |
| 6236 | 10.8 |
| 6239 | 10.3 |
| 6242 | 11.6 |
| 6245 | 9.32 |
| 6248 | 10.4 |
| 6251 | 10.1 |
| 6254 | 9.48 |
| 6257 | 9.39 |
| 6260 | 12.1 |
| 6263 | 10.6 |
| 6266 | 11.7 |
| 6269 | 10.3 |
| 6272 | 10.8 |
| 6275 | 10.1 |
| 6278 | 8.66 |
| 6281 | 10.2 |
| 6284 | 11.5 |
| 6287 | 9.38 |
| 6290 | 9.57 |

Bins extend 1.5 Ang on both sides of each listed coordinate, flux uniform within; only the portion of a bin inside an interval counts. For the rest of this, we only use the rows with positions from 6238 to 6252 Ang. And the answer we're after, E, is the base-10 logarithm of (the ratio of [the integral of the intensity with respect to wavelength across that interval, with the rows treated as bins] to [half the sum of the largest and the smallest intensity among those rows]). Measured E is 1.14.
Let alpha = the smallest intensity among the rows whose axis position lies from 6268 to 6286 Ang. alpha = 8.66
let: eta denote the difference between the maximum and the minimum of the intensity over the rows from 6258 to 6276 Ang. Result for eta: 2.0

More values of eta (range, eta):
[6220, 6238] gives 2.2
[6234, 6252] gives 2.3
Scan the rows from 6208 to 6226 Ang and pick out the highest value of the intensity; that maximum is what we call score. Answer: 10.6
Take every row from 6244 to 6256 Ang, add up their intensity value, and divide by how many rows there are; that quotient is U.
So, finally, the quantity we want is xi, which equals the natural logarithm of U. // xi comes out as 2.28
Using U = 9.8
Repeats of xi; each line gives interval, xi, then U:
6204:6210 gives 2.24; 9.4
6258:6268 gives 2.44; 11.5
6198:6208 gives 2.30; 10.0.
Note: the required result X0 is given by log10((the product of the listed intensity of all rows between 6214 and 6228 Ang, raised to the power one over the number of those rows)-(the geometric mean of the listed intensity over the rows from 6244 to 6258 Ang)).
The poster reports -0.51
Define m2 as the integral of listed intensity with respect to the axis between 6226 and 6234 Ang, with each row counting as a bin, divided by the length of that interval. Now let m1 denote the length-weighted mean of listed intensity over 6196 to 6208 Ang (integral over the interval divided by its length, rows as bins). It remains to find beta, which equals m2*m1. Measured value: 101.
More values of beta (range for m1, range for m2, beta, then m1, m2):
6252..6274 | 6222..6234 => 108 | 10.6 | 10.2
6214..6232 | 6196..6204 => 102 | 10.2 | 10.0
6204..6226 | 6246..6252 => 98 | 9.6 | 10.2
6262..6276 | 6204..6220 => 102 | 10.7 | 9.5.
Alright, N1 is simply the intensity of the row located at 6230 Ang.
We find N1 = 11.3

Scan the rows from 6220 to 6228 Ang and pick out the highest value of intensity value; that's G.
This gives 10.1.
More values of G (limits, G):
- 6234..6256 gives 11.6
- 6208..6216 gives 10.6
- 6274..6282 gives 10.2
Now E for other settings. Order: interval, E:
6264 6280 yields 1.21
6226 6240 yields 1.15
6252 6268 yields 1.20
